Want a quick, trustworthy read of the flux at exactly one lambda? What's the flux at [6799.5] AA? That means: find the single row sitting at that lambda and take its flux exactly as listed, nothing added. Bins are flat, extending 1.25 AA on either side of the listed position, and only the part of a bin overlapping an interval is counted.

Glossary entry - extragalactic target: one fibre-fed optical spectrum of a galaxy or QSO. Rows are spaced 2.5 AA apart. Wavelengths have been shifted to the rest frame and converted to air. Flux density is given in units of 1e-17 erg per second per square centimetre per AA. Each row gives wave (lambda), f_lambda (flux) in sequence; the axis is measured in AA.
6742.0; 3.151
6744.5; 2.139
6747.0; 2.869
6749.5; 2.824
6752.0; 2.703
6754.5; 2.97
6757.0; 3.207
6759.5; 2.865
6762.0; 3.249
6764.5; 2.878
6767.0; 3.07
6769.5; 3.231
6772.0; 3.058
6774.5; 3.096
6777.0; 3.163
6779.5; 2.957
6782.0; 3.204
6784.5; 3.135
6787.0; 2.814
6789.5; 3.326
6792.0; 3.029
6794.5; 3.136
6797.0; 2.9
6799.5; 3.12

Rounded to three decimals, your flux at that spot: 3.120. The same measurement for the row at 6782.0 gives 3.204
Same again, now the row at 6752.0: 2.703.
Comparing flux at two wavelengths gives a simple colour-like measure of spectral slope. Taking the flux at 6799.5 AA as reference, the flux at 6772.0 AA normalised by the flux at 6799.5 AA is 0.98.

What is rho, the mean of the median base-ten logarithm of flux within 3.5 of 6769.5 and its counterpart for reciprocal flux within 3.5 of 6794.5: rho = 0.409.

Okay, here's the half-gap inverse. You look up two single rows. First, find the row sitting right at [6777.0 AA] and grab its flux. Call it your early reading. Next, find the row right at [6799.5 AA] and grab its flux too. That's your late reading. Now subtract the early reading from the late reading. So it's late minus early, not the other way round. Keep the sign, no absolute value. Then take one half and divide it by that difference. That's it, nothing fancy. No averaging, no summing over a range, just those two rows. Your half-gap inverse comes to -12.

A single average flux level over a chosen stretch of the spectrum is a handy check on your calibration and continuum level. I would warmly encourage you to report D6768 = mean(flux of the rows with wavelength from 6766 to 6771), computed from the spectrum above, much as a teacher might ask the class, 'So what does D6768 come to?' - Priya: 3.15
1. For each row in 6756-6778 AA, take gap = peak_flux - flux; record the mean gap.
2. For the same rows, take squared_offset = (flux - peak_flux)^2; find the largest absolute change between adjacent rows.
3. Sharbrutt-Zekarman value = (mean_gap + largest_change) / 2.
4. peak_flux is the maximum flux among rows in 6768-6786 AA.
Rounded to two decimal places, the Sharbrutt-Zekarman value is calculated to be 0.14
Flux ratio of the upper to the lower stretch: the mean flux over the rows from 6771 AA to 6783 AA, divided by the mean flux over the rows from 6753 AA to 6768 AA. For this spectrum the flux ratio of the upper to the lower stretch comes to 1.02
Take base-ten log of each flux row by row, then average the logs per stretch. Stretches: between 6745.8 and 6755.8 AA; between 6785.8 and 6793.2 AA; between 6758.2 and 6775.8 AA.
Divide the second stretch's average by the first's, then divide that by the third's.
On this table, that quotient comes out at 2.20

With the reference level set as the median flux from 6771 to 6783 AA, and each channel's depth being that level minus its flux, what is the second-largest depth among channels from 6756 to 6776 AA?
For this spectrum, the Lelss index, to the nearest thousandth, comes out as 0.218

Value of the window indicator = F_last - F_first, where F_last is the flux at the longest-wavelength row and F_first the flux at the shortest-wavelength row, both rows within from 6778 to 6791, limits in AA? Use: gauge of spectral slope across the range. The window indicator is 0.37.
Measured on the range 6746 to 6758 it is 0.34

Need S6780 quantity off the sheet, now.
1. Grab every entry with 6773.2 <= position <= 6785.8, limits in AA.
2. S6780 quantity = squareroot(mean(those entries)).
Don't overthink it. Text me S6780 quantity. 1.76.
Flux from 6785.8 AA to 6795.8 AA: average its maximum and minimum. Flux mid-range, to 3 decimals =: 3.070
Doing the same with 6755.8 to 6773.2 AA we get 3.057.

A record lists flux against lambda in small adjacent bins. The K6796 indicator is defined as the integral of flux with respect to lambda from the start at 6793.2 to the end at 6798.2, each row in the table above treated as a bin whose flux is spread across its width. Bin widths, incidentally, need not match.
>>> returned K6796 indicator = 15.1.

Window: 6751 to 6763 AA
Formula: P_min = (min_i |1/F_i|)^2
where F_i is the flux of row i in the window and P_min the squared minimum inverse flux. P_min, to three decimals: 0.095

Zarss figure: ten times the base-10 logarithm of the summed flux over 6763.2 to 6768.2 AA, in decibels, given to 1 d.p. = 7.7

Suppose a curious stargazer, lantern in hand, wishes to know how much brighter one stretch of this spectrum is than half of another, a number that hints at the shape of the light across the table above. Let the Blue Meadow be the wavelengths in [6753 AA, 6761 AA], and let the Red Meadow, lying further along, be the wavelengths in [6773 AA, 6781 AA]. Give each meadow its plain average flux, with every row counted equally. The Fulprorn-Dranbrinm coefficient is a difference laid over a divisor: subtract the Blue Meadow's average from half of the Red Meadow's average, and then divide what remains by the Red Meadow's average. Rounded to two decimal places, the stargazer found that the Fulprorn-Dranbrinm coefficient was -0.48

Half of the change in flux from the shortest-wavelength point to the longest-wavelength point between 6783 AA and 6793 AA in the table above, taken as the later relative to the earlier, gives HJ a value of -0.05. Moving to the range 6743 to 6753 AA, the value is 0.28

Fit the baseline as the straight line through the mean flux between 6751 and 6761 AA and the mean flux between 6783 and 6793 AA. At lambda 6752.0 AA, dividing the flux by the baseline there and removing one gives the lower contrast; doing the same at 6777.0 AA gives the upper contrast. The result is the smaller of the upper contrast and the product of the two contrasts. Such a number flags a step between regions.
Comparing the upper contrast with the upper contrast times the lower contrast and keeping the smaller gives -0.0033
